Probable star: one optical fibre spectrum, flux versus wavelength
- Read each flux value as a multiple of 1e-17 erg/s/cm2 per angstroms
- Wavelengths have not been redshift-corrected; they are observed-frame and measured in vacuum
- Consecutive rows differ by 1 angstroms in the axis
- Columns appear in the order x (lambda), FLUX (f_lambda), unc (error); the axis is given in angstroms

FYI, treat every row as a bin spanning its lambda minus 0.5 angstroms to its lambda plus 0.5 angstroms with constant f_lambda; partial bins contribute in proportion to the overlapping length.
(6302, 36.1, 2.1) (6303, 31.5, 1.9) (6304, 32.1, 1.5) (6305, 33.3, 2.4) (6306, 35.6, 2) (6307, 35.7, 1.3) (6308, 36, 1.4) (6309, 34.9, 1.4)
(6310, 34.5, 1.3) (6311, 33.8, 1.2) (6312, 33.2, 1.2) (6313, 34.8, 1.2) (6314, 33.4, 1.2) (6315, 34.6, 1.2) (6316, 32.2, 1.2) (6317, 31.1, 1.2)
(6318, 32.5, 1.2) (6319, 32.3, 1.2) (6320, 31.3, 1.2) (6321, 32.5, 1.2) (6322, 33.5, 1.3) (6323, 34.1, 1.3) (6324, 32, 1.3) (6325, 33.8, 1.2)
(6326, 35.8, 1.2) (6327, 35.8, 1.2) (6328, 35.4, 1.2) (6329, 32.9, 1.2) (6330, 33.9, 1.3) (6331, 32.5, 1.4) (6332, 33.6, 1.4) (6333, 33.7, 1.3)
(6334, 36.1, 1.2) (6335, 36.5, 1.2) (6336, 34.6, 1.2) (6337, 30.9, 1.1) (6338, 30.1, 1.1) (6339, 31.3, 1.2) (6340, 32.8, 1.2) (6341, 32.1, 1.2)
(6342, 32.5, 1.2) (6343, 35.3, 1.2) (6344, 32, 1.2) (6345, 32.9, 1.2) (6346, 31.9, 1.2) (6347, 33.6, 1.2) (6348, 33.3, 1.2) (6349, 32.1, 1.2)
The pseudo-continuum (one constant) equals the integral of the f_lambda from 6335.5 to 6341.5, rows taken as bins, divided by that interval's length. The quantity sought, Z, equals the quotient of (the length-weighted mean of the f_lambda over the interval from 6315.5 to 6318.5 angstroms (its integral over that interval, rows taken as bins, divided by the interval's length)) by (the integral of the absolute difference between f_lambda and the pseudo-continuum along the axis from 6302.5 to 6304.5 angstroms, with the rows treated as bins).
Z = 53.2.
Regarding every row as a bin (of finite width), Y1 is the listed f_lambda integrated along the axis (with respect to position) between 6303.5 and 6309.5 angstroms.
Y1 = 208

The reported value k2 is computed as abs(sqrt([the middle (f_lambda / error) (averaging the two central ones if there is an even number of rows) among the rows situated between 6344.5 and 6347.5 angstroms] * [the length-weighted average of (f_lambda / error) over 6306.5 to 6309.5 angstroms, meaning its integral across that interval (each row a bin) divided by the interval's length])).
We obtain 26.7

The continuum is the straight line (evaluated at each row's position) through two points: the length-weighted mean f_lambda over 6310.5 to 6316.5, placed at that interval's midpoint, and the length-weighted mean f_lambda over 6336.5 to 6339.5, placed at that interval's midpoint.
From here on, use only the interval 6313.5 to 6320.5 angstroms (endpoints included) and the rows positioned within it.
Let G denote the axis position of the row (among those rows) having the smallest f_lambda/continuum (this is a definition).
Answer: 6317 angstroms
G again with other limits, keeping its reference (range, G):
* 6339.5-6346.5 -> 6341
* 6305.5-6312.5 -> 6312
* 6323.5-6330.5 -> 6324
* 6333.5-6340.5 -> 6338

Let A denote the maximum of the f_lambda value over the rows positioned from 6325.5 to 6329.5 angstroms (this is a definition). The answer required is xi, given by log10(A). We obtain 1.554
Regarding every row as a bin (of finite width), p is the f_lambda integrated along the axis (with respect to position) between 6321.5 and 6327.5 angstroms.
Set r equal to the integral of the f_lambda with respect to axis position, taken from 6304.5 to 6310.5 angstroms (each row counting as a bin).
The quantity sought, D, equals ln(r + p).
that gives 6.03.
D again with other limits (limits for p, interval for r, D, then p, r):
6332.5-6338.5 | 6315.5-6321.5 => 5.98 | 202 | 192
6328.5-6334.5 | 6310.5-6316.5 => 6.00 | 203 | 202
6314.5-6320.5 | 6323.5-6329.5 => 5.99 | 194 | 206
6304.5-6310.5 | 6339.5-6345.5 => 6.01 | 210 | 198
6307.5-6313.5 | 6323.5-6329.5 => 6.02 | 207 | 206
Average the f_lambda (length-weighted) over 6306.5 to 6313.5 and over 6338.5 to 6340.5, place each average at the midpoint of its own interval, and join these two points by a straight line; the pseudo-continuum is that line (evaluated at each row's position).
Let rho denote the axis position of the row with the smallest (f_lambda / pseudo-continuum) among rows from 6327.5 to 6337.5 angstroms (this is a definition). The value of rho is 6337 angstroms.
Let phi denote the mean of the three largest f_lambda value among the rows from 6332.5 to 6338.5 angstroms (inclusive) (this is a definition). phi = 35.7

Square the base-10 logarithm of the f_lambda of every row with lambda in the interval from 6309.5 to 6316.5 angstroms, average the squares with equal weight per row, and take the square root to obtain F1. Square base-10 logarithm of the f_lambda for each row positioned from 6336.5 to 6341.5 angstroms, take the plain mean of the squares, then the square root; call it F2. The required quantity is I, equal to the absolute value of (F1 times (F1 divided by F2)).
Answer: 1.56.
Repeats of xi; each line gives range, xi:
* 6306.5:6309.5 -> 1.556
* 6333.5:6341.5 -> 1.562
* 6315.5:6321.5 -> 1.512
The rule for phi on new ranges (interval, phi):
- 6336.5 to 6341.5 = 32.1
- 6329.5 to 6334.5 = 34.6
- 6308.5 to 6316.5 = 34.8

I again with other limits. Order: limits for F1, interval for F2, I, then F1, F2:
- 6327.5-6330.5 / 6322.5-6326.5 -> 1.53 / 1.53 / 1.53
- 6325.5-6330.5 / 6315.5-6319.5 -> 1.58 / 1.54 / 1.51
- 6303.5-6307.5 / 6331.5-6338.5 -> 1.54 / 1.53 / 1.53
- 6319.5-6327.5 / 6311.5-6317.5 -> 1.53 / 1.53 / 1.52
